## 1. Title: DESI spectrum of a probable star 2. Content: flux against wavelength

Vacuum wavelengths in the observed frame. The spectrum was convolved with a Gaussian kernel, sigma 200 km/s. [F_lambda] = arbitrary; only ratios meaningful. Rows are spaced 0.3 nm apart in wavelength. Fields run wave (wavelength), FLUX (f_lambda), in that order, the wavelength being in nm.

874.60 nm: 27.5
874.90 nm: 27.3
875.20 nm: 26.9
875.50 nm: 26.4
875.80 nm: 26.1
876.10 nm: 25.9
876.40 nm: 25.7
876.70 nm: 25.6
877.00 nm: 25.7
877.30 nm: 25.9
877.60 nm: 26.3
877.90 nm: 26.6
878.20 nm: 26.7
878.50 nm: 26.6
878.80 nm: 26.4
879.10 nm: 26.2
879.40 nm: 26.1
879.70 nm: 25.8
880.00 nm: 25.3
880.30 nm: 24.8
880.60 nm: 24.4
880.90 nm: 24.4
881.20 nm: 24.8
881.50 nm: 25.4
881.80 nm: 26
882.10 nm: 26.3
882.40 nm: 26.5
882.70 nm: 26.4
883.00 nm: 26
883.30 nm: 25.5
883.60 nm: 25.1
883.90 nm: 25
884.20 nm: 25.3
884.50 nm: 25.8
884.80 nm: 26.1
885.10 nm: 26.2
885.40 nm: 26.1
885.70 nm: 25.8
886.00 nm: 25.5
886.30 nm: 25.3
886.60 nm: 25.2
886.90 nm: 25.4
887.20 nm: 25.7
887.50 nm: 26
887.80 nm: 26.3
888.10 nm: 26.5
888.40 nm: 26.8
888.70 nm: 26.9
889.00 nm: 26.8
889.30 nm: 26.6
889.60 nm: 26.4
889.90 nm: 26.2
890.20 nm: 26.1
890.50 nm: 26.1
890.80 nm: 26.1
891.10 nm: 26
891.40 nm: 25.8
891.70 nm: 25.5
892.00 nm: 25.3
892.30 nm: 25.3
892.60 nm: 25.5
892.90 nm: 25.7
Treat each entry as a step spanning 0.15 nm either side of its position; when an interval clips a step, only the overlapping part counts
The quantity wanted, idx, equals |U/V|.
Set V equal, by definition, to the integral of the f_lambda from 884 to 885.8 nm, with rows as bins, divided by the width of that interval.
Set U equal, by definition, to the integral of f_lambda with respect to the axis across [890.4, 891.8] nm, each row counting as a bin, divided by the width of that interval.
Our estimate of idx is 1.00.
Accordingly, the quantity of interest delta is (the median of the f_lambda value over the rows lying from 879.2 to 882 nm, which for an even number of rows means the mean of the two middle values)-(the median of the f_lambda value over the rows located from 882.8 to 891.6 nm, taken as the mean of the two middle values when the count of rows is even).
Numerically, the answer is -0.70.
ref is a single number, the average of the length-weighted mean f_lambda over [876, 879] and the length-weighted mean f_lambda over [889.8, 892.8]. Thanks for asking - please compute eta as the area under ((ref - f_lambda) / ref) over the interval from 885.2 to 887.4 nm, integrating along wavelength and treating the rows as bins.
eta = 0.031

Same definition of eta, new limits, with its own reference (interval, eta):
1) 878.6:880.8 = 0.033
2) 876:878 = 0.002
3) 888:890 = -0.050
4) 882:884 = 0.010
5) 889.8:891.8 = -0.001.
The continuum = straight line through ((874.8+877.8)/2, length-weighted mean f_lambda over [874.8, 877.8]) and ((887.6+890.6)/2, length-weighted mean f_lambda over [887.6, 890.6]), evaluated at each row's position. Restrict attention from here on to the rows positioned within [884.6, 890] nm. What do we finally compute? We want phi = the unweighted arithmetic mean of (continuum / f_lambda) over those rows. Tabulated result 1.01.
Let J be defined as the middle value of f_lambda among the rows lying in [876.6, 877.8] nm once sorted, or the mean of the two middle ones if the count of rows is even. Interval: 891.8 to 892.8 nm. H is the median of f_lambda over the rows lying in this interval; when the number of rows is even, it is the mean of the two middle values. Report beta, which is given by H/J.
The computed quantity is 0.98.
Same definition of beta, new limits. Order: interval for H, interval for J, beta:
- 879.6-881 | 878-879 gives 0.93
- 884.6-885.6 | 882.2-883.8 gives 1.00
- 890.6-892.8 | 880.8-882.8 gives 0.98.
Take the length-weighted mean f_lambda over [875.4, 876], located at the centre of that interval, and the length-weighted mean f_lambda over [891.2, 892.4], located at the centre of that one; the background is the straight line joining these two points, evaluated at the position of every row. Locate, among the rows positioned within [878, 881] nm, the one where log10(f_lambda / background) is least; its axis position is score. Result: 880.60 nm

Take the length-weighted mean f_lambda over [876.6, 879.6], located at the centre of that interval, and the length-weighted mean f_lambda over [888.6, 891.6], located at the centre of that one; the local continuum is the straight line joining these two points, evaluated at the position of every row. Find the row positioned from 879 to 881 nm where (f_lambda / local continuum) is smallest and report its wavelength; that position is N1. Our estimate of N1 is 880.90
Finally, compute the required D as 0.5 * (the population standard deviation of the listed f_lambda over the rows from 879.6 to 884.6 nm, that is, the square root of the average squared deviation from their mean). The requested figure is 0.32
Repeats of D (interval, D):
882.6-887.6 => 0.20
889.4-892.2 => 0.17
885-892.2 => 0.24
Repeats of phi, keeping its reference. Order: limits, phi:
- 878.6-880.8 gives 1.03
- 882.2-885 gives 1.02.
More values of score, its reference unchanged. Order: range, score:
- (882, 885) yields 883.90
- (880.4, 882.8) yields 880.60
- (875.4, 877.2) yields 876.70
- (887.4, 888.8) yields 887.50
